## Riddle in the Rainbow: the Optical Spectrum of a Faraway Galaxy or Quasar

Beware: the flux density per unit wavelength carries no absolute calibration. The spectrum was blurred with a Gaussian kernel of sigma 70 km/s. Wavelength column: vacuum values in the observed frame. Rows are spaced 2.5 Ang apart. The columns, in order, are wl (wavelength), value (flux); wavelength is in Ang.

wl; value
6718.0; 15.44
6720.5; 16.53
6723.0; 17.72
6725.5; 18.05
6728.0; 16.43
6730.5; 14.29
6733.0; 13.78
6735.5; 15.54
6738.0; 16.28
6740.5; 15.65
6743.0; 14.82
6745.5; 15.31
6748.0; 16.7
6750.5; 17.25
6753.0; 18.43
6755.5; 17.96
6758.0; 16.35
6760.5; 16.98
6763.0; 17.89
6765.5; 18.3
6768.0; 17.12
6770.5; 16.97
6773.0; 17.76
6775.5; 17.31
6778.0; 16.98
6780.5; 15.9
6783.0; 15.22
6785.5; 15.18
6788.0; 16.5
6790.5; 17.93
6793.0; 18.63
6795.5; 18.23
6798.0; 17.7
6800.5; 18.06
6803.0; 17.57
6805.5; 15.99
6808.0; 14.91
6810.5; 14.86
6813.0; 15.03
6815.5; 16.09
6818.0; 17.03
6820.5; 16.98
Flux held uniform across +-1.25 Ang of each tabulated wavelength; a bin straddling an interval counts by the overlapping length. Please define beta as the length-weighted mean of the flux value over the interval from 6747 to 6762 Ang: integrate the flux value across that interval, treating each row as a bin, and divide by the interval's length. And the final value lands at 17.3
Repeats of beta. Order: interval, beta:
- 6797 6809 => 16.9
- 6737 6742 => 15.9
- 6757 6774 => 17.3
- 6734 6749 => 15.7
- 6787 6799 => 17.8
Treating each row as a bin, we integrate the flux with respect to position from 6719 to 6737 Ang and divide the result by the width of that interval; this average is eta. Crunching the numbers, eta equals 16.0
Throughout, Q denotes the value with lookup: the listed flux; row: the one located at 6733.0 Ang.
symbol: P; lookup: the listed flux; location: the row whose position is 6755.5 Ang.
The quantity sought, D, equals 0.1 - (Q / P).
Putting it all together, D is -0.67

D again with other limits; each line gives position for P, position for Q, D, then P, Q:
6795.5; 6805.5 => -0.78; 18.23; 15.99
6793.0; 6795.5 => -0.88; 18.63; 18.23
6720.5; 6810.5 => -0.80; 16.53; 14.86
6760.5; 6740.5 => -0.82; 16.98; 15.65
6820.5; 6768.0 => -0.91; 16.98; 17.12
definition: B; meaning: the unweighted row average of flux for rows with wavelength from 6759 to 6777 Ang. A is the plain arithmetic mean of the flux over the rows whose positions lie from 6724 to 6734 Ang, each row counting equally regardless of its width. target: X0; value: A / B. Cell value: 0.89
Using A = 15.6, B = 17.5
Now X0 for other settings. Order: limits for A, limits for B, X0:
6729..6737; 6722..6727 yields 0.81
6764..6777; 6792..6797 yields 0.95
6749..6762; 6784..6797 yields 1.01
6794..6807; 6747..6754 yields 1.00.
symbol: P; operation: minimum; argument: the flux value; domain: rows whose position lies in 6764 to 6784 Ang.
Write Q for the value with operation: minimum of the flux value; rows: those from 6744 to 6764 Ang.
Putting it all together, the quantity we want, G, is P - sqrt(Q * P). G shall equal -0.04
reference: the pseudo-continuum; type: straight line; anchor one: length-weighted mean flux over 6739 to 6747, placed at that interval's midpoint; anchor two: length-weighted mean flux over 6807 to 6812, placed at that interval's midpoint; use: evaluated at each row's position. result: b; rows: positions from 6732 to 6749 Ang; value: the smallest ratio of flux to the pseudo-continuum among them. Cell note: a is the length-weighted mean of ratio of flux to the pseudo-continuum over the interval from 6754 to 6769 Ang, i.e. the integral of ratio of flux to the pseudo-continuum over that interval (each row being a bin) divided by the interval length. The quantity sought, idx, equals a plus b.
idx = 2.04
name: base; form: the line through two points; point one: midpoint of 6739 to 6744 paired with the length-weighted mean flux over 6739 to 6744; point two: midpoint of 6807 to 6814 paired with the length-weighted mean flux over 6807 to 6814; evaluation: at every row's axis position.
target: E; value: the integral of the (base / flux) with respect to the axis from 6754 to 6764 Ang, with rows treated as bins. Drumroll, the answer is 8.8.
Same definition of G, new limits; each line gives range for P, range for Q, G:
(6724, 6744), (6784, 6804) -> -0.68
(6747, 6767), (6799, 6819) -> 0.76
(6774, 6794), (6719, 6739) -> 0.72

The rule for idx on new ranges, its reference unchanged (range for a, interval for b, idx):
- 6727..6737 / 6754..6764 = 2.05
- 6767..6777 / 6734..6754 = 2.11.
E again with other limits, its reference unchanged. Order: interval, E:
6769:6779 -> 8.8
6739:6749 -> 9.8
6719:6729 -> 9.0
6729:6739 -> 10.3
